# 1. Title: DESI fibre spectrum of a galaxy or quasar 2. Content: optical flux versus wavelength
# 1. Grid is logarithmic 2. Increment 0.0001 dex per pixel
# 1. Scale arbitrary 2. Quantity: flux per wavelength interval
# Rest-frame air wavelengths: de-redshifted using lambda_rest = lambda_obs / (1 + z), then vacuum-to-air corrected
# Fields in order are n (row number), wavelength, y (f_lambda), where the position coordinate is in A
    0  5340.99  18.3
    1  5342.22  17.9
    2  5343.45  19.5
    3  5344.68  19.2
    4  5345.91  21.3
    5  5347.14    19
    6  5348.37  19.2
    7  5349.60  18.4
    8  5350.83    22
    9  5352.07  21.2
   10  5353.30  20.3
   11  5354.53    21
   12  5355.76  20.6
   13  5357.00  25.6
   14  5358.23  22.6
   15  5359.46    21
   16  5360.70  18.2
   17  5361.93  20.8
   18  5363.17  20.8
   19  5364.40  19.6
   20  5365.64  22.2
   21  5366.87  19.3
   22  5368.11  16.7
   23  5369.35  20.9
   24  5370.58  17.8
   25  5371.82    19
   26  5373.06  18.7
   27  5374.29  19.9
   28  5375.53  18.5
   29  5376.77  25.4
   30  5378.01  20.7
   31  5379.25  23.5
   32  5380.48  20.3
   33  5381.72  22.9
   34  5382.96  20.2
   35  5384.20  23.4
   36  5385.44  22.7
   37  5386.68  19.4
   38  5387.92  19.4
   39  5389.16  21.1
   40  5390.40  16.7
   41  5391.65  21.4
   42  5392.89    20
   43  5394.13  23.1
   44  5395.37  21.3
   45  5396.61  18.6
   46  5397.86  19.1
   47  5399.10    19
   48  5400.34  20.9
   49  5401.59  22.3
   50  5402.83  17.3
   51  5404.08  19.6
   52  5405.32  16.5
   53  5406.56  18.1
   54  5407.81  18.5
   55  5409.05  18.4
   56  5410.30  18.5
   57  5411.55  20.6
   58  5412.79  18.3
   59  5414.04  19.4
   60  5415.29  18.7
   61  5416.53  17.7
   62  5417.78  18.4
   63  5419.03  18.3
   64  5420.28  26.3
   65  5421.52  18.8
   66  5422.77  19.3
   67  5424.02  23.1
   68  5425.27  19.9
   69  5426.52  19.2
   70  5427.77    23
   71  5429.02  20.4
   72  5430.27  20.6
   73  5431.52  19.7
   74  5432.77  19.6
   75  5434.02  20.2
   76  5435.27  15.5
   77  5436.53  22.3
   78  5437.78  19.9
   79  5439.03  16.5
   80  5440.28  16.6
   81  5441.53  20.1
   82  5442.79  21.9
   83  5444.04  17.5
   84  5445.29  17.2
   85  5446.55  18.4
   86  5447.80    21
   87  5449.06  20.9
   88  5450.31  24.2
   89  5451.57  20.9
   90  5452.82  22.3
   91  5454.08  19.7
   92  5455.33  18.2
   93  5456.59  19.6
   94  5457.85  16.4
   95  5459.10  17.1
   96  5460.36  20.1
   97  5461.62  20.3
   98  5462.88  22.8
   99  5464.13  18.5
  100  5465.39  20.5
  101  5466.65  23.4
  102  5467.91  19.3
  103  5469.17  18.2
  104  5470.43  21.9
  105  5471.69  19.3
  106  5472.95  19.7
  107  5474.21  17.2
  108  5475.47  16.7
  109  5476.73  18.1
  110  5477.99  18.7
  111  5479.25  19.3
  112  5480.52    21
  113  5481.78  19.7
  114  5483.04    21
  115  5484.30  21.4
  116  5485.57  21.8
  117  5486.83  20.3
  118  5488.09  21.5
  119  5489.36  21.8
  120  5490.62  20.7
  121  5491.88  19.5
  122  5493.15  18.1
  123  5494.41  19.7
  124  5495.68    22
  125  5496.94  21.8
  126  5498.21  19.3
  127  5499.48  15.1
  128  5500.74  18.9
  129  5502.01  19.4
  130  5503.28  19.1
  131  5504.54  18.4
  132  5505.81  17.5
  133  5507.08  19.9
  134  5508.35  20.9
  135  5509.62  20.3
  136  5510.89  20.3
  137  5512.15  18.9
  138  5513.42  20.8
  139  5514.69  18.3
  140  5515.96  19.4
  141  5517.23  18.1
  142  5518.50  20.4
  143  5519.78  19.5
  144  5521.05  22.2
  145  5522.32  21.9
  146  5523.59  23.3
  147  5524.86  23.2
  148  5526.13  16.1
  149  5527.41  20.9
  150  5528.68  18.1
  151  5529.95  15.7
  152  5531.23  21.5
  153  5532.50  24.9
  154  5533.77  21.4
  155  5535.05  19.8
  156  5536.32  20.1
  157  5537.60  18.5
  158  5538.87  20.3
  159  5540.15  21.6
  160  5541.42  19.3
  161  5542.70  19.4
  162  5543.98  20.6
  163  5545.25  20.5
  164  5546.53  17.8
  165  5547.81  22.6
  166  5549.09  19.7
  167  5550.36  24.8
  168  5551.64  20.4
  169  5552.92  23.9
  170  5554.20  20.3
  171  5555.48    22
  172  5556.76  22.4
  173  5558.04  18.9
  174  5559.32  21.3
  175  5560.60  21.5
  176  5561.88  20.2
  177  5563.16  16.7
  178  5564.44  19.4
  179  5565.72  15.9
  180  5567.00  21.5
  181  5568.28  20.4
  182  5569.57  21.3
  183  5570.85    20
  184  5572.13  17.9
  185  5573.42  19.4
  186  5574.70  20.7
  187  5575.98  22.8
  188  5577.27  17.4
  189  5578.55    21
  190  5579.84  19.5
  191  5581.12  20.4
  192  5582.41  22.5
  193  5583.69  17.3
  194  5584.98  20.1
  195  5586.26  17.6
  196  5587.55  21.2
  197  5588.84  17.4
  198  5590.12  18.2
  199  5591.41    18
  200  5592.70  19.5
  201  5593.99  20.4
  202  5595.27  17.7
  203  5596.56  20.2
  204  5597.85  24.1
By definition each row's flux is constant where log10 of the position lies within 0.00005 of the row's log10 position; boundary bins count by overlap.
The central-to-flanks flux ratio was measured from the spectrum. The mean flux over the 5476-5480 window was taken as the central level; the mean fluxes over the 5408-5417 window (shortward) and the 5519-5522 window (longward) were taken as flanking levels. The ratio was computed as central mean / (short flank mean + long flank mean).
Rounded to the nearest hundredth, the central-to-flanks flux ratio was 0.47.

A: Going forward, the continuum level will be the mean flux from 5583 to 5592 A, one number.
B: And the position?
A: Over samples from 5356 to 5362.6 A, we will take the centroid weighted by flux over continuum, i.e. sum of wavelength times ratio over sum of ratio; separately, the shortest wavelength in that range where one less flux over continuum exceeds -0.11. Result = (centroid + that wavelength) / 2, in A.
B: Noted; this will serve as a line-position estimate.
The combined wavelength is 5360.0 A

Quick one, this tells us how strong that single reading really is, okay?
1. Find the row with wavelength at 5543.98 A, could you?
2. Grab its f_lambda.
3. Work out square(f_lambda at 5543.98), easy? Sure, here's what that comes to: 424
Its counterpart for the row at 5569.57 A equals 454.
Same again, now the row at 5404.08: 384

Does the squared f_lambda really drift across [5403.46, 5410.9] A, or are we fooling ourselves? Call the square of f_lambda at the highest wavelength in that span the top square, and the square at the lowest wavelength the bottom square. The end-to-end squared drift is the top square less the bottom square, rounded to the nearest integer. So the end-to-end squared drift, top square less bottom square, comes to -42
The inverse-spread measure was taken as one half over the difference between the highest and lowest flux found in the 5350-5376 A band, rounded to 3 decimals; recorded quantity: 0.056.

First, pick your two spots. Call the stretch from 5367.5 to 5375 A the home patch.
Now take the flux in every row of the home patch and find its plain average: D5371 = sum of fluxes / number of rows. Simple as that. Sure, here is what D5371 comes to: 18.8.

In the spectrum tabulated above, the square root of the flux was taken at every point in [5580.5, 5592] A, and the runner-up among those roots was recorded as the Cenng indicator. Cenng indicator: 4.60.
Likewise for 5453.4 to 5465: 4.51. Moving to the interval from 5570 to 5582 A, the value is 4.58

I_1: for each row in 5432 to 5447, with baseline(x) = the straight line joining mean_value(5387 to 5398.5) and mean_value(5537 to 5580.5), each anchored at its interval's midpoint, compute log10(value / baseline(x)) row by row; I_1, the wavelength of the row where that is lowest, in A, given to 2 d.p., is 5435.27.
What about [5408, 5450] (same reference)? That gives 5435.27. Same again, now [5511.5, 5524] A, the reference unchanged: 5517.23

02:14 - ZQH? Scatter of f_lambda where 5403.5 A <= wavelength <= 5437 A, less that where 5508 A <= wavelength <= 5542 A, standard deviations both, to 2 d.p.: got 0.10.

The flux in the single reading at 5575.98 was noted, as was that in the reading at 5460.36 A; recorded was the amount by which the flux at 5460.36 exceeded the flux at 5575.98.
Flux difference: -3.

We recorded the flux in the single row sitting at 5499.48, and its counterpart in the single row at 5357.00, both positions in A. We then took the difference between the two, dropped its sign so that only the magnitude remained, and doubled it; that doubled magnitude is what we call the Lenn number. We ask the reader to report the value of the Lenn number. 21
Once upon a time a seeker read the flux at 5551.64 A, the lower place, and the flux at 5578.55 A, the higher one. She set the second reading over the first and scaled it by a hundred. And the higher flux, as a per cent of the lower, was 103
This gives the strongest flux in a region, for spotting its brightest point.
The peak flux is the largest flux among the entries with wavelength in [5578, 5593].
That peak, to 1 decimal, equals 22.5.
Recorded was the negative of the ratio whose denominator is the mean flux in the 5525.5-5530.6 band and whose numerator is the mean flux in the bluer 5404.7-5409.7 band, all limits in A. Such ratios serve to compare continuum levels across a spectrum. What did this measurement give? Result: -1.01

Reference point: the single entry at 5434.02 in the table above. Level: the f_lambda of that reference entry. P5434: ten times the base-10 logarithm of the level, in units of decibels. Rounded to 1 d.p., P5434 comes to 13.1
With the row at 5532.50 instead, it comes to 14.0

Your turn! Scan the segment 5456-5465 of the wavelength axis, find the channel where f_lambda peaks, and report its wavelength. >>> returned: 5462.88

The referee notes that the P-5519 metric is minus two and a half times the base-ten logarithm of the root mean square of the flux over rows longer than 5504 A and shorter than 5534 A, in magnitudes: -3.26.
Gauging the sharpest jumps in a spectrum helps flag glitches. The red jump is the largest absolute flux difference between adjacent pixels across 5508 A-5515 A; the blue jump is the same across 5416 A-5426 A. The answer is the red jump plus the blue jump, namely 10.5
